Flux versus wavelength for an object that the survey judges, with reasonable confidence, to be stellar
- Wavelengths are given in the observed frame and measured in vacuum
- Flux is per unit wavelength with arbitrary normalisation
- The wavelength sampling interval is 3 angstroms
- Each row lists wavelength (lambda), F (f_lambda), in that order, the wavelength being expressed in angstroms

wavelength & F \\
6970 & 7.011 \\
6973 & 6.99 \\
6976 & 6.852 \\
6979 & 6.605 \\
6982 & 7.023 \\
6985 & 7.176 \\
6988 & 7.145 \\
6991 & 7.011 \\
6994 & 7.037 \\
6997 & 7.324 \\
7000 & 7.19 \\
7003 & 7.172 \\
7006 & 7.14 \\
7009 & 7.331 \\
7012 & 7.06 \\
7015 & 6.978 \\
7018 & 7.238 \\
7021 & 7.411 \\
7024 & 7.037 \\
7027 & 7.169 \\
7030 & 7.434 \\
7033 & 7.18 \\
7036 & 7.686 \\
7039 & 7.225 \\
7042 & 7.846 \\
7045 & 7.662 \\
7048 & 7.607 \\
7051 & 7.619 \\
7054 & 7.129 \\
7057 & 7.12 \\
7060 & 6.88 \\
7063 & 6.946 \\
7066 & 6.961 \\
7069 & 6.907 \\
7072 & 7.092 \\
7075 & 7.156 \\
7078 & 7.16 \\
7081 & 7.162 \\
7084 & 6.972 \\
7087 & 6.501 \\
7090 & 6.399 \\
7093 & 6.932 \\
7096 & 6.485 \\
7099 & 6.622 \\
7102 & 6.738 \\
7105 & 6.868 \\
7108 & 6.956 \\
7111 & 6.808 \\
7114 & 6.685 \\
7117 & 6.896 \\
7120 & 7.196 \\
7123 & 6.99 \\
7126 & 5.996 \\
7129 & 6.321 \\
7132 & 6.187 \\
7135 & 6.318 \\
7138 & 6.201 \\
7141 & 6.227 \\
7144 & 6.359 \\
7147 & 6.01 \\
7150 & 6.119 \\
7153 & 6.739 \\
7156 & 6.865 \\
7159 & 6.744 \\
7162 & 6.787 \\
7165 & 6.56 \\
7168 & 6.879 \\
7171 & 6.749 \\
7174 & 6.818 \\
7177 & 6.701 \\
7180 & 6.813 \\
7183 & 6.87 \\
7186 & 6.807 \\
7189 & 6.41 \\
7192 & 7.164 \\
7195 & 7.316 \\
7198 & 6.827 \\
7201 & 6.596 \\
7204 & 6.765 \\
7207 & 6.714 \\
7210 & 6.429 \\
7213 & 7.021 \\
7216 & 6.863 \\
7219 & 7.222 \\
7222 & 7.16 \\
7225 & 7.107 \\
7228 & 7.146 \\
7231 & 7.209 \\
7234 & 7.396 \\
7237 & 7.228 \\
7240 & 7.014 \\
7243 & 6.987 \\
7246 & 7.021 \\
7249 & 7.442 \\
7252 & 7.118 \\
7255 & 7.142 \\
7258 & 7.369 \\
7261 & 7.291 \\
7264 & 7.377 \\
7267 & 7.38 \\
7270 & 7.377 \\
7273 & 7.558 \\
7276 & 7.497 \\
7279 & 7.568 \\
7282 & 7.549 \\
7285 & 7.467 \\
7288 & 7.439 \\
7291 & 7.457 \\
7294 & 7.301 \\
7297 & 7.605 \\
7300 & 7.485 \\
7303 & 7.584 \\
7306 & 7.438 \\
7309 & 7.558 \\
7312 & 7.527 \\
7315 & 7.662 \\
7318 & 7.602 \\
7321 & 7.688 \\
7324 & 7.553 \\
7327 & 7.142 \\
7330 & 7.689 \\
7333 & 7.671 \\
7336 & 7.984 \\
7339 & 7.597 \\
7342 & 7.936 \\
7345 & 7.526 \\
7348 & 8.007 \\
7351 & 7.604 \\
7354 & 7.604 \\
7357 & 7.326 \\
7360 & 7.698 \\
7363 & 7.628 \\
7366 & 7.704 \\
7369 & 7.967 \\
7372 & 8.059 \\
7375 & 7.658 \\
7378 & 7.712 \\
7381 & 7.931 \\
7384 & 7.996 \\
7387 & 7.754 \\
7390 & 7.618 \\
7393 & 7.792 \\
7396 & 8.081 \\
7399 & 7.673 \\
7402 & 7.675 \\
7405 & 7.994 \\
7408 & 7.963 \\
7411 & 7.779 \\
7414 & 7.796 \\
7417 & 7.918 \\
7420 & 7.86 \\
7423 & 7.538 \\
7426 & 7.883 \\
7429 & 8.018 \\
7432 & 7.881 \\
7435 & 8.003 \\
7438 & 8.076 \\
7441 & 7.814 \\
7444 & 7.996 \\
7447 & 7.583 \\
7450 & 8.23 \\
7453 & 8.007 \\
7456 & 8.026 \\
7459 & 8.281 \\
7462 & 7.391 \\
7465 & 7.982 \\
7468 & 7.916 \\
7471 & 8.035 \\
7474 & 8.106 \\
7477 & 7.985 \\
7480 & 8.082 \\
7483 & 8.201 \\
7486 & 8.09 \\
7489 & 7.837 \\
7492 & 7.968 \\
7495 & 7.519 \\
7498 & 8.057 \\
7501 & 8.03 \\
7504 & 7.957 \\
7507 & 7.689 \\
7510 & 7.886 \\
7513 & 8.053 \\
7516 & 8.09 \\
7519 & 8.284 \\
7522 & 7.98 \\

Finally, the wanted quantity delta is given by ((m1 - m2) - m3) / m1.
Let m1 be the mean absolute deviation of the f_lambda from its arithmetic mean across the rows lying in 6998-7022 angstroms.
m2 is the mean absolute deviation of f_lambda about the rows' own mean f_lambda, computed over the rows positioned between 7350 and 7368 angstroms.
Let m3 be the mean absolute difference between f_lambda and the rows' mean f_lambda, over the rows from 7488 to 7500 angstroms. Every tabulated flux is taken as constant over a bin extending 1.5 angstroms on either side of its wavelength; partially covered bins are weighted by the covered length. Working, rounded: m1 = 0.10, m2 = 0.09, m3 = 0.167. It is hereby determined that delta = -1.5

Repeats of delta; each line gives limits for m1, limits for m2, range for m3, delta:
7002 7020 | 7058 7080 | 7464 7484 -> -0.9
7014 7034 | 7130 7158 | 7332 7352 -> -2.0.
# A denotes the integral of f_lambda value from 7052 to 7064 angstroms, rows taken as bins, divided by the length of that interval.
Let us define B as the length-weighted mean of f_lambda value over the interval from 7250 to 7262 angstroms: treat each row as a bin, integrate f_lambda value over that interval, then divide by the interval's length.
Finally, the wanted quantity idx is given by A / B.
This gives 0.97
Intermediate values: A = 7.0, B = 7.24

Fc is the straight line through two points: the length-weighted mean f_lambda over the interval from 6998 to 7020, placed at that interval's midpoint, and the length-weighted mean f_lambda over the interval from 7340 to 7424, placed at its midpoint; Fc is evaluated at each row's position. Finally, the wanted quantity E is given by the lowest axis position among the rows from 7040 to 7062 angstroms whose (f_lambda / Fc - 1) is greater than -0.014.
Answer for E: 7042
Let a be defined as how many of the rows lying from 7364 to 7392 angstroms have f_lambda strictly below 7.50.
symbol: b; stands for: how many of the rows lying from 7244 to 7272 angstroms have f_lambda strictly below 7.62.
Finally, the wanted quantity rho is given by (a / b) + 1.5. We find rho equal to 1.5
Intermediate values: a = 0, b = 9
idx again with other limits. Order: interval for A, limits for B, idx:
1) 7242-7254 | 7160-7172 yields 1.06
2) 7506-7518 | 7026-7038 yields 1.08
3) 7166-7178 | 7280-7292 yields 0.91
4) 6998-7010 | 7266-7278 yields 0.97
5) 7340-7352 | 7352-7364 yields 1.03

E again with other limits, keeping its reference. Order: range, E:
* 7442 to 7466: 7444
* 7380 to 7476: 7381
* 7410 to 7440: 7411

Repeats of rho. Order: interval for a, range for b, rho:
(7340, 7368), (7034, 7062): 1.7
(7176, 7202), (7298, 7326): 2.8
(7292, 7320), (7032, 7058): 2.0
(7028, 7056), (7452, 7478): 5.5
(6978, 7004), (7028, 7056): 3.0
